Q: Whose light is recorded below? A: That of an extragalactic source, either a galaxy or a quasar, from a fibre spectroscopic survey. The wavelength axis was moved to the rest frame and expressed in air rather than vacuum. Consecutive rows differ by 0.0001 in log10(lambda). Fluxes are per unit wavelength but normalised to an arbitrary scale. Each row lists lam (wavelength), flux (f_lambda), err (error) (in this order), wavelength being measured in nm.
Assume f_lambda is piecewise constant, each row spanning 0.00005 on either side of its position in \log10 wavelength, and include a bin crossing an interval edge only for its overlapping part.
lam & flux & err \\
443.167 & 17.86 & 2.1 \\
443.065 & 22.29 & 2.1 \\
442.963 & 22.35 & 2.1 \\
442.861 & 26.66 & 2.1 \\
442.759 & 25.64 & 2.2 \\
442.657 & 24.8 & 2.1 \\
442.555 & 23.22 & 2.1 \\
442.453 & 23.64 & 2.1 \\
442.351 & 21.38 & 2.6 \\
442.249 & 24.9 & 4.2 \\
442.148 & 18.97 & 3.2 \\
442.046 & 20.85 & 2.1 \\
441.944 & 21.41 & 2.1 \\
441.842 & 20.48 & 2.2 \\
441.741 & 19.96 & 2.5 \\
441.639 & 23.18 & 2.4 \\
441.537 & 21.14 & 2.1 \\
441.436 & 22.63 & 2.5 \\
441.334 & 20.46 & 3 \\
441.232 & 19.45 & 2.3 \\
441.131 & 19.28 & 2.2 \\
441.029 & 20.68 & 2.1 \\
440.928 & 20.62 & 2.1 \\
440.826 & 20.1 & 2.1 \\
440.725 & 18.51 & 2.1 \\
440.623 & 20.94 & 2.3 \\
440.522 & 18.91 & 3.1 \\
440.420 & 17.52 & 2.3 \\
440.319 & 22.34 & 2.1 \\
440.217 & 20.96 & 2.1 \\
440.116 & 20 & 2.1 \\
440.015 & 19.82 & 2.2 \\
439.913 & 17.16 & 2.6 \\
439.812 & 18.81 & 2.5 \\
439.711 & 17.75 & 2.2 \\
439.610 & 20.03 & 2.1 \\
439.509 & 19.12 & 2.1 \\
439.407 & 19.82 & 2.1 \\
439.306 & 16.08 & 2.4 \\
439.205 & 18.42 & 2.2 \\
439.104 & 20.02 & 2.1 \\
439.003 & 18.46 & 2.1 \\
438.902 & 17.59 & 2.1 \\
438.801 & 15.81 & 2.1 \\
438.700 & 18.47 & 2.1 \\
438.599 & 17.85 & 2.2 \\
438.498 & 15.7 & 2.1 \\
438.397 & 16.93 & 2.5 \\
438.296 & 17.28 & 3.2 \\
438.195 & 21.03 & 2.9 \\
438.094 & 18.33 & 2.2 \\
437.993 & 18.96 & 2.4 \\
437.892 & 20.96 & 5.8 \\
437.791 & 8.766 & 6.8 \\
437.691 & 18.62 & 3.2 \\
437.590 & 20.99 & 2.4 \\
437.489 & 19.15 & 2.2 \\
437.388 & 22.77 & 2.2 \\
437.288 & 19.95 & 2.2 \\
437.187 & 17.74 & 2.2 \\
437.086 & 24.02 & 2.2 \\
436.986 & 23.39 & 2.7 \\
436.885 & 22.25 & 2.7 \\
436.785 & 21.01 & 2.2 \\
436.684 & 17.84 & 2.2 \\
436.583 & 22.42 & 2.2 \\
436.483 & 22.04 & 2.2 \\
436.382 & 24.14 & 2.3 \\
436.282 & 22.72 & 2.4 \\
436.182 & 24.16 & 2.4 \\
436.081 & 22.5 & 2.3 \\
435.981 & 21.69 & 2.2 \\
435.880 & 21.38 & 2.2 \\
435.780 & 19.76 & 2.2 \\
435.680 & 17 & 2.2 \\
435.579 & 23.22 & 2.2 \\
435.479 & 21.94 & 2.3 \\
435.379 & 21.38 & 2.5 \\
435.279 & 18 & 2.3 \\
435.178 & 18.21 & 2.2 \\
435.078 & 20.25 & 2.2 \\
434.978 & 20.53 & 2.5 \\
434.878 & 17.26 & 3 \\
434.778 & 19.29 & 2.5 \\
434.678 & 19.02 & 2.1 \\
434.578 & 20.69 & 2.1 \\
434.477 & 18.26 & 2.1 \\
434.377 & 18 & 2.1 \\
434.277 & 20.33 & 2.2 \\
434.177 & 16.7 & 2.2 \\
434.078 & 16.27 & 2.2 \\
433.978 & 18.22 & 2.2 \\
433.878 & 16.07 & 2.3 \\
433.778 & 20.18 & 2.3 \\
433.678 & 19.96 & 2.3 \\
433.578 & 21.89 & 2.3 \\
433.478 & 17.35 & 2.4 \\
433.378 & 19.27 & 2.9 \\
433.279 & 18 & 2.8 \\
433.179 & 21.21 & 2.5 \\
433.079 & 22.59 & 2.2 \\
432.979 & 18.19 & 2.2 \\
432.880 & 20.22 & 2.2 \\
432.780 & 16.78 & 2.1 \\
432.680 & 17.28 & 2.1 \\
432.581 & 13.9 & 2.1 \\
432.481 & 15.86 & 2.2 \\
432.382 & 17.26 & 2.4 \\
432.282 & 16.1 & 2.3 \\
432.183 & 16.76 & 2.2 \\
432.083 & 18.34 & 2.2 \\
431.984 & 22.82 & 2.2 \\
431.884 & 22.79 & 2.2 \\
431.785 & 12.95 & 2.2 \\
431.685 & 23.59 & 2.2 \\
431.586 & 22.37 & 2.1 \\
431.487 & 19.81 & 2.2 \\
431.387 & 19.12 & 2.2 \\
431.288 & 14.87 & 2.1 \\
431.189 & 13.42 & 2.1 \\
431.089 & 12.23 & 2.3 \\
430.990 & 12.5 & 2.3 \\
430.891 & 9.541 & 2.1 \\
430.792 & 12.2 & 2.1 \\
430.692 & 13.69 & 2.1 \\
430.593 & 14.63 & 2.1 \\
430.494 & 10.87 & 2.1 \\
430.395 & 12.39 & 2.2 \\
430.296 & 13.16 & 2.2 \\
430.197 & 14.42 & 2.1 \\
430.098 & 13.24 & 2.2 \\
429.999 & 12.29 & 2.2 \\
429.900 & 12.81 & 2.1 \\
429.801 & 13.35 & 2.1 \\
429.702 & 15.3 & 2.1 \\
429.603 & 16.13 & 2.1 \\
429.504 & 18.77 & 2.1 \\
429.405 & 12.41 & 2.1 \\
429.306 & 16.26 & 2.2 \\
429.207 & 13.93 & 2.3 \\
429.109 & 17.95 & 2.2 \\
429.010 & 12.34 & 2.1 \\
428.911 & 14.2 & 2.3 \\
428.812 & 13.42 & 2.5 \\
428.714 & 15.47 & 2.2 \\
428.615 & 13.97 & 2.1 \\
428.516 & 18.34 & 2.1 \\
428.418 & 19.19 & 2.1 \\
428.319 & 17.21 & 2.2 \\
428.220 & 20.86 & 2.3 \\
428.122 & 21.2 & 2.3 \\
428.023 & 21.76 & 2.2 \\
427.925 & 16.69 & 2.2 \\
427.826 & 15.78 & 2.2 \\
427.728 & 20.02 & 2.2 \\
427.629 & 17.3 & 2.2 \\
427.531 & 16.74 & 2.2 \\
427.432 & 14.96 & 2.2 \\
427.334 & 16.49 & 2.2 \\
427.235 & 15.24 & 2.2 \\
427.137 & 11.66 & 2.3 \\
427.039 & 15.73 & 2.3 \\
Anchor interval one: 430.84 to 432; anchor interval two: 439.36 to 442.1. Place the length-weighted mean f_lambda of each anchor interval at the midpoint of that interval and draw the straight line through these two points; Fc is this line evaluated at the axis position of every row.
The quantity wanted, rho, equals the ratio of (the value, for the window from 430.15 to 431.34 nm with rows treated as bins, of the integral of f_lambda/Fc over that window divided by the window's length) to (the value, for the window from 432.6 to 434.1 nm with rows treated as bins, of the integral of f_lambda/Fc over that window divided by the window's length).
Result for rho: 0.72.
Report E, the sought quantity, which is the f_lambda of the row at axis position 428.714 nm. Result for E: 15.47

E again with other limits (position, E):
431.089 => 12.23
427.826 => 15.78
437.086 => 24.02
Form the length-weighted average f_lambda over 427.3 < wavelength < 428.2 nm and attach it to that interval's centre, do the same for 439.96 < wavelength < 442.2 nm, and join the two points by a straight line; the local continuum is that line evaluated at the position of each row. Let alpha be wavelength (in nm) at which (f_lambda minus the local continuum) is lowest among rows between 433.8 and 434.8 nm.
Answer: 433.878 nm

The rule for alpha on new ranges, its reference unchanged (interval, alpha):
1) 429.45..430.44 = 429.999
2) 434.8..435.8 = 435.680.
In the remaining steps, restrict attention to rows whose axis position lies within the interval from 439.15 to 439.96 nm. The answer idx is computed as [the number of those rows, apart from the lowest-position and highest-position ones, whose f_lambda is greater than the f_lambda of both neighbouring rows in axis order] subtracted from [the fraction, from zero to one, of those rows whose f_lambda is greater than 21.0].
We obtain -3.00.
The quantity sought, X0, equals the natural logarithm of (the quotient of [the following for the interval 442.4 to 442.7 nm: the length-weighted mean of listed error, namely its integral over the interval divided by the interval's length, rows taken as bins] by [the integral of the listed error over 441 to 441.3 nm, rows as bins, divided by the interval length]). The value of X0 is -0.07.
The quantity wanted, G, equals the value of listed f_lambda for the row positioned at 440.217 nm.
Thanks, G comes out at 20.96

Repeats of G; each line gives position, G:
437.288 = 19.95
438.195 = 21.03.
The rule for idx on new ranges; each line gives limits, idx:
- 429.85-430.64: -1.00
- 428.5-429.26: -3.00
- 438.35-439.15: -1.00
